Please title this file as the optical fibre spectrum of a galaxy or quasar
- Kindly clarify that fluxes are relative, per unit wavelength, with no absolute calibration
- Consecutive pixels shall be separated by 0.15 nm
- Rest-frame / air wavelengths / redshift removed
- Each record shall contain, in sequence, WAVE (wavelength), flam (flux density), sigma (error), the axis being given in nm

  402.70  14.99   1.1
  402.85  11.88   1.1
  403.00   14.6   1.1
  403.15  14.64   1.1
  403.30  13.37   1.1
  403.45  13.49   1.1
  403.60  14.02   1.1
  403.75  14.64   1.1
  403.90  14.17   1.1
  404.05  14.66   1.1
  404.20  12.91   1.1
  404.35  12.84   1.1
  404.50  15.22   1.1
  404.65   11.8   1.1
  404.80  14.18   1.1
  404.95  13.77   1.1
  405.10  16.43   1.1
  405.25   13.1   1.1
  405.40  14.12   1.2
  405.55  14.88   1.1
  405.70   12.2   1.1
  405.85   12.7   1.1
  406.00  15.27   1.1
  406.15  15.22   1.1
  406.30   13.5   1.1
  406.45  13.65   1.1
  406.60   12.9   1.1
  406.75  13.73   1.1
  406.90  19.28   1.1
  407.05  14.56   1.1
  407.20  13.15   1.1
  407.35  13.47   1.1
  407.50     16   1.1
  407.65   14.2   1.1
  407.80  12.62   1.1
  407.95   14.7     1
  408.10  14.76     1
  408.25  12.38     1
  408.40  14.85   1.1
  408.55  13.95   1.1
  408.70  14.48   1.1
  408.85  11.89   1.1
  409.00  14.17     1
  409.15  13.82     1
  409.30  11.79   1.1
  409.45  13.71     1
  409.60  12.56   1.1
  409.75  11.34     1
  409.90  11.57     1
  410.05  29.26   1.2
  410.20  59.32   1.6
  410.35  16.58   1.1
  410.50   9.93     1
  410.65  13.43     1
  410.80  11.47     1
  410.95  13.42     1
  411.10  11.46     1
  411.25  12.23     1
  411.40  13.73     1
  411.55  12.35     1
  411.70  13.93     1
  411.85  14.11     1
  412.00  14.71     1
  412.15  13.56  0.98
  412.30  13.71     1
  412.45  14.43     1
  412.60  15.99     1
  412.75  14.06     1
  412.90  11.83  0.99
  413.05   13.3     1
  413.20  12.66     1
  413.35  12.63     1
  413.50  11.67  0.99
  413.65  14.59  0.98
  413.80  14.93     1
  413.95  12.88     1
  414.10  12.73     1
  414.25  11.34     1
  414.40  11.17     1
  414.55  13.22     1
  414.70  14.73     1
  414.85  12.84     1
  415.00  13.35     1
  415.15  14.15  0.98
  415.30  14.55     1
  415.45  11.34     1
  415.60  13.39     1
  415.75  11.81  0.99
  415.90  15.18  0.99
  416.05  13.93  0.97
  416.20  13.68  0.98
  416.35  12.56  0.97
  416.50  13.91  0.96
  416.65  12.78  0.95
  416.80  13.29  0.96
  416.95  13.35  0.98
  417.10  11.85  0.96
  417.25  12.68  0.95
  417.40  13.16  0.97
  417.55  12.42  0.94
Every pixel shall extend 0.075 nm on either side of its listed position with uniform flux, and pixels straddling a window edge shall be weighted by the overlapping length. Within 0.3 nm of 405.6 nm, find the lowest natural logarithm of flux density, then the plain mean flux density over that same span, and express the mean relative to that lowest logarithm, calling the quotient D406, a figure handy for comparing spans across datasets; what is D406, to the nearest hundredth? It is 5.39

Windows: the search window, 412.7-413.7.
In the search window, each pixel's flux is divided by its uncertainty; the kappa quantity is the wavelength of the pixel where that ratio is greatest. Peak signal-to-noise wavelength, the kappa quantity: 413.65 nm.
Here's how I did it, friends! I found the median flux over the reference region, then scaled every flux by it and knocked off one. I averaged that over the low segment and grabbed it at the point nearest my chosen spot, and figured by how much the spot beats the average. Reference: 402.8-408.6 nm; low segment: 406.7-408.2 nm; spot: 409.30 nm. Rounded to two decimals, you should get -0.20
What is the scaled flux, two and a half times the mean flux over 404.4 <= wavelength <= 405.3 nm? 35.2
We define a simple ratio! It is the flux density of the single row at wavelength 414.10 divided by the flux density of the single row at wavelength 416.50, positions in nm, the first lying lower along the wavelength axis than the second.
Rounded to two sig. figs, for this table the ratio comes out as 0.92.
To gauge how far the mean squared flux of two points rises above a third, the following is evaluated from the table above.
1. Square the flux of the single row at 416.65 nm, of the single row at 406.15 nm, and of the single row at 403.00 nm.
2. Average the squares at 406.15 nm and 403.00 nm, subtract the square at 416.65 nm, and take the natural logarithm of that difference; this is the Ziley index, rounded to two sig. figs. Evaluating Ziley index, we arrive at 4.1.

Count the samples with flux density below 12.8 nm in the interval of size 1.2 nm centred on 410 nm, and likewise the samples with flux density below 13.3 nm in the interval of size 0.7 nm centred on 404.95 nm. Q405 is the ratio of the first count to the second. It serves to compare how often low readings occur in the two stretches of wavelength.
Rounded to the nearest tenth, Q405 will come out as 2.0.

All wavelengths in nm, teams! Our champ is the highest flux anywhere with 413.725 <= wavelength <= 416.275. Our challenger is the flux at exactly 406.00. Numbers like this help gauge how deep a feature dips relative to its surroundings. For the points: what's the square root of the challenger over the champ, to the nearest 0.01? 1.00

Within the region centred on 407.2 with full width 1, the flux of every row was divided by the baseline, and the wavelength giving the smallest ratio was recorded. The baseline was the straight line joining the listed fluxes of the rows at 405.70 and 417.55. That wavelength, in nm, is 407.20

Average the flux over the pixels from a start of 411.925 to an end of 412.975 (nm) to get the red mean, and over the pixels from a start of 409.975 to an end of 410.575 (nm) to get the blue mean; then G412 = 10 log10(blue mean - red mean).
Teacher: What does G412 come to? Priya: 12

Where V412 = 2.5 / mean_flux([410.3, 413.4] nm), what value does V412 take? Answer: 0.188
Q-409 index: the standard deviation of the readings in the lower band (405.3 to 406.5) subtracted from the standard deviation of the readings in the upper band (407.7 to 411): 9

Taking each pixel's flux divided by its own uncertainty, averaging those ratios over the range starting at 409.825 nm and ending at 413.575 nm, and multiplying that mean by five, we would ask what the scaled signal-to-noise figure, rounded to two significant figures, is 73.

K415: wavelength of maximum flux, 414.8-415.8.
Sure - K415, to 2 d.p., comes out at 415.30 nm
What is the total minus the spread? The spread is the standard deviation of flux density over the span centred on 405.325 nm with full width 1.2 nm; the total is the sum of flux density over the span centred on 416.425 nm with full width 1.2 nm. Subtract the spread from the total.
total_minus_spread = 107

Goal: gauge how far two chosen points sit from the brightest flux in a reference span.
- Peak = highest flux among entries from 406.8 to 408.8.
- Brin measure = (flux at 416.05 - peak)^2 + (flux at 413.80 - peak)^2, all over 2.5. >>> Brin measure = 19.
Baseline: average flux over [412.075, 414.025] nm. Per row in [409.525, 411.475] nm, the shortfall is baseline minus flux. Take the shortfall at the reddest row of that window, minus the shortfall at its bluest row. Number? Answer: -1.2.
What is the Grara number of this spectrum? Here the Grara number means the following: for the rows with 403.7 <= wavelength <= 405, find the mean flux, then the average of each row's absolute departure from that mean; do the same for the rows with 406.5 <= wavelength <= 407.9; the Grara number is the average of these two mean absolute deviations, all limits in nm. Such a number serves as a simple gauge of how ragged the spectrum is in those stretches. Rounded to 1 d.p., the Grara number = 1.2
